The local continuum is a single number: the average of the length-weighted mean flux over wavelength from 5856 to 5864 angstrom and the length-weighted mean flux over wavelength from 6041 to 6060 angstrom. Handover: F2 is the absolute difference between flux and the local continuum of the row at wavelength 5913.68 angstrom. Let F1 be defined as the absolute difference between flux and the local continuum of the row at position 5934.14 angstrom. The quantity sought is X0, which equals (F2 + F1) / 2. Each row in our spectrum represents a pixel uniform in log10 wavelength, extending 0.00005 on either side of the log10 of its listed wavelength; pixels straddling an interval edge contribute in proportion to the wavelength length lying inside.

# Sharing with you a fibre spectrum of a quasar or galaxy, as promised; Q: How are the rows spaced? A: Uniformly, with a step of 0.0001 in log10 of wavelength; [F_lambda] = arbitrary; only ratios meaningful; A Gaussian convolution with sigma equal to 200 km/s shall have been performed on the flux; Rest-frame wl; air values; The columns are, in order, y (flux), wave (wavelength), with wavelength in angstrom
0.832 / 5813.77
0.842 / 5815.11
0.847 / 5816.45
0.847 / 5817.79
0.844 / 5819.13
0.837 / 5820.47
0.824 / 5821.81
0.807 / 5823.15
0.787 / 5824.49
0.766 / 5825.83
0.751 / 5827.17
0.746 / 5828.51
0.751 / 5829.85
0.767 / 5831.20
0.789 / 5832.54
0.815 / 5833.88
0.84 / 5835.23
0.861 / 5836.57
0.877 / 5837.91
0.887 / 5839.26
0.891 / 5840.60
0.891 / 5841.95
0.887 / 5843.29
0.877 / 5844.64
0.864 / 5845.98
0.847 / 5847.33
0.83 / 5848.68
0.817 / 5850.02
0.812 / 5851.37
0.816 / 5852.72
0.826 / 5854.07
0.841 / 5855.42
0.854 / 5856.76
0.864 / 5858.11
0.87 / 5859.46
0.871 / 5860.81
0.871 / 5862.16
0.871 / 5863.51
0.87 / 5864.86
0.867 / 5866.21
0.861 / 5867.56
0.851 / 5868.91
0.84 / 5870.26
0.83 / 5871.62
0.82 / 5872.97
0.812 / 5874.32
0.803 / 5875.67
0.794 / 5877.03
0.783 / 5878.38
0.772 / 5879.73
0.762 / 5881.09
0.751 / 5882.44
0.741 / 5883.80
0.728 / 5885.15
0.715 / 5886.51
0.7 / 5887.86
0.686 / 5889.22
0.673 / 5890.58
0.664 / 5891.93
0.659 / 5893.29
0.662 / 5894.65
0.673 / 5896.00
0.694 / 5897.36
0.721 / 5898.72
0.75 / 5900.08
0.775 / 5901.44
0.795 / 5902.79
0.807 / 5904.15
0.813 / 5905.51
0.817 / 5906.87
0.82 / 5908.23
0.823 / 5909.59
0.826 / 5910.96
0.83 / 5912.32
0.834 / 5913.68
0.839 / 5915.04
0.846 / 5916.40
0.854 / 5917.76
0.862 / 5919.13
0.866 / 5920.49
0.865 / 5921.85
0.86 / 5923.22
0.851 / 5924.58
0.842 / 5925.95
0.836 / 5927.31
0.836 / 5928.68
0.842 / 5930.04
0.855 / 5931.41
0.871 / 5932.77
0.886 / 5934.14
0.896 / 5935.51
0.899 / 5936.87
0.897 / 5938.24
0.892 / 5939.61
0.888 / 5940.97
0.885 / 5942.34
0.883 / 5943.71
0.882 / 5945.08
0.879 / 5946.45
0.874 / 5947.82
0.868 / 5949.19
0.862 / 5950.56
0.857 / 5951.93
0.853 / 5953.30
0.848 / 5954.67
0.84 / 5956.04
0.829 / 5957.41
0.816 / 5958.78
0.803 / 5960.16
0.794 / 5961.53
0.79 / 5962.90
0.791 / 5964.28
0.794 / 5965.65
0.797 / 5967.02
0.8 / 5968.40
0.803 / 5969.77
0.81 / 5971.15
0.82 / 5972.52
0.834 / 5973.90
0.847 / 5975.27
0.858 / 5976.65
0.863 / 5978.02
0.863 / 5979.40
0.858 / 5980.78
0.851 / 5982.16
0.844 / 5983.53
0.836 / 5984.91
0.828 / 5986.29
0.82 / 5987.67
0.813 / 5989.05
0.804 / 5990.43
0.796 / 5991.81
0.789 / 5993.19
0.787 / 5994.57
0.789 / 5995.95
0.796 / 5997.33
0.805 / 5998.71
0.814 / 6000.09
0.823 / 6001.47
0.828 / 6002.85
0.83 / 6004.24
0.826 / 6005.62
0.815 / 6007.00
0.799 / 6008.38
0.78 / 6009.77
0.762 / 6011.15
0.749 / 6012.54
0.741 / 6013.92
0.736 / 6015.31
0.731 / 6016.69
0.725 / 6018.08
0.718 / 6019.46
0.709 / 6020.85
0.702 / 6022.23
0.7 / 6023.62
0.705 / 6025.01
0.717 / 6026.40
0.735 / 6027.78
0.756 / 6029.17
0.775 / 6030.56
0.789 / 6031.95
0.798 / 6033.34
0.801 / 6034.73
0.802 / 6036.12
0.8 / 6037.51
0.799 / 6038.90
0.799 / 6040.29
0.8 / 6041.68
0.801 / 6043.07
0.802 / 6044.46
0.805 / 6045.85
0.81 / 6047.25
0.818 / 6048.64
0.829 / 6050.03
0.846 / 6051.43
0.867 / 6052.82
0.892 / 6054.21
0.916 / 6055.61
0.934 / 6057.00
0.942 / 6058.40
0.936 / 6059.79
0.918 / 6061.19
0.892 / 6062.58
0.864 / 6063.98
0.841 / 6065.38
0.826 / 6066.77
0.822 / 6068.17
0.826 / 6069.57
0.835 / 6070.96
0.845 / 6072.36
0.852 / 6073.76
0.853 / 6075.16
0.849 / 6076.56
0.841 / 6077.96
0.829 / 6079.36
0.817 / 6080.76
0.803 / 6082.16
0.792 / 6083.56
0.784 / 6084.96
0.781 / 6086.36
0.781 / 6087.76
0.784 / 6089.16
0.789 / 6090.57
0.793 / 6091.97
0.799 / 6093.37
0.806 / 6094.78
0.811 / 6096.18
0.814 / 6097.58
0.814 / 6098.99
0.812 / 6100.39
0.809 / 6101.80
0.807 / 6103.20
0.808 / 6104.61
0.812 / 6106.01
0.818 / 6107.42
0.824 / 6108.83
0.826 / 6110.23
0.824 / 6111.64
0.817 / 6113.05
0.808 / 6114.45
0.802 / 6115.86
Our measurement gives 0.03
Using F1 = 0.025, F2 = 0.027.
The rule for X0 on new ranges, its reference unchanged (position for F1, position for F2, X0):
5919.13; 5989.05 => 0.02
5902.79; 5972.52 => 0.05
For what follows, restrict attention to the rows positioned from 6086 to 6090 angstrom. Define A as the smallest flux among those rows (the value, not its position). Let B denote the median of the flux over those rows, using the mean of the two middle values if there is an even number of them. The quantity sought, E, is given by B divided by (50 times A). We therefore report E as 0.0200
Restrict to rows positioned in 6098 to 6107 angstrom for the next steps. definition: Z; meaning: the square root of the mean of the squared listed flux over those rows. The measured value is 0.810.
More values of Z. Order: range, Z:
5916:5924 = 0.859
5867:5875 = 0.836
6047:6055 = 0.844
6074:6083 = 0.832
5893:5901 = 0.694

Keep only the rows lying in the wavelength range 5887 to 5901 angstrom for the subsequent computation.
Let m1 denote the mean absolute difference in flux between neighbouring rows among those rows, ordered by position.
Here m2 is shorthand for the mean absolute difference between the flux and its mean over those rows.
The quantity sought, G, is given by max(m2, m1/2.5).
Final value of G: 0.022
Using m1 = 0.015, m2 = 0.022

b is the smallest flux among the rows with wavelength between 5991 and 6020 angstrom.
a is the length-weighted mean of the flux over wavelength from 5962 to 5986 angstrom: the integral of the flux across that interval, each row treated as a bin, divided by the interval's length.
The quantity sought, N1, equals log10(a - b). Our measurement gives -1.0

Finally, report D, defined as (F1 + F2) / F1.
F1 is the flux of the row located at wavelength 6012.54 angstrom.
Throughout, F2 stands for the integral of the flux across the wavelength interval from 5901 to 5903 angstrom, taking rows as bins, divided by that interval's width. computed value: 2.1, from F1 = 0.749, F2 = 0.79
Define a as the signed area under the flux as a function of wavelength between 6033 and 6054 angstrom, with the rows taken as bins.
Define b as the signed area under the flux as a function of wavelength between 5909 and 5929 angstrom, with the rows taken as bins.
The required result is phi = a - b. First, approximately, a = 17.1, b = 16.9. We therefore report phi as 0.2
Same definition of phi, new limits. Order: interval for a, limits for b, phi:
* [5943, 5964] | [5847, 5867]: 0.7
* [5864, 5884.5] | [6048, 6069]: -1.8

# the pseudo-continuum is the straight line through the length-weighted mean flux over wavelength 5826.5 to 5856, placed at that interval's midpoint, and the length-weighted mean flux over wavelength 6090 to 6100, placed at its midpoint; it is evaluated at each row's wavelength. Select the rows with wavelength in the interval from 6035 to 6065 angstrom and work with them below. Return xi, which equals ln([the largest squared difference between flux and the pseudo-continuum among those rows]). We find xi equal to -4.0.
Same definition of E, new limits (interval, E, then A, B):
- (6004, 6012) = 0.0212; 0.762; 0.81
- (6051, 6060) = 0.0217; 0.846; 0.92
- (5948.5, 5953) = 0.0201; 0.857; 0.86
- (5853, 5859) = 0.0205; 0.826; 0.85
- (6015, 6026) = 0.0204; 0.7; 0.71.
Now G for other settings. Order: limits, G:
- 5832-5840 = 0.030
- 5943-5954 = 0.010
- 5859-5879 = 0.027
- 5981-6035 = 0.038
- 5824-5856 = 0.040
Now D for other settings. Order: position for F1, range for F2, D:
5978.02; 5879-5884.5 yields 1.9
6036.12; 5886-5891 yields 1.9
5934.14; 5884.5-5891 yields 1.8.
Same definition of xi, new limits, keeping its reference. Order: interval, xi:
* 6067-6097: -6.1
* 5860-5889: -4.1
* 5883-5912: -3.6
